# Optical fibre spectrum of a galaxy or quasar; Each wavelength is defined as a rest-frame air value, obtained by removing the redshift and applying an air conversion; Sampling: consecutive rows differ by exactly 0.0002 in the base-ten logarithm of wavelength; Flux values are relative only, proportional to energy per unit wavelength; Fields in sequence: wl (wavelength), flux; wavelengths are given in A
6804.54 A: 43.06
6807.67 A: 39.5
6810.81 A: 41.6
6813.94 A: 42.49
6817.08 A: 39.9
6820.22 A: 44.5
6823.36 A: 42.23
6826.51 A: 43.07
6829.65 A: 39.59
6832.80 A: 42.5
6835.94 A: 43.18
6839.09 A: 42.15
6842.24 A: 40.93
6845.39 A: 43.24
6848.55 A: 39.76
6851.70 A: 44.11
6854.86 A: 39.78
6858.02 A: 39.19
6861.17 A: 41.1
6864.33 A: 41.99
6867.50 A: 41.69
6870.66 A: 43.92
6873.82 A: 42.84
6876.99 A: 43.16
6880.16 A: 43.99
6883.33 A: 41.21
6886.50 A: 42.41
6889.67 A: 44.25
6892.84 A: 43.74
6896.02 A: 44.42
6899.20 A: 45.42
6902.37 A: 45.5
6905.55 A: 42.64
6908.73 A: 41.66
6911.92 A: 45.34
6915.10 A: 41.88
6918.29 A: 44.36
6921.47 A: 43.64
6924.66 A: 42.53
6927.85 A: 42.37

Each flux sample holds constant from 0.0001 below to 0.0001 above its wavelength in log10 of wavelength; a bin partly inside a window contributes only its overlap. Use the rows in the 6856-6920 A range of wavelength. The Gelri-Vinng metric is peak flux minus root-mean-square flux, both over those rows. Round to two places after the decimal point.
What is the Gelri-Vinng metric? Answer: 2.43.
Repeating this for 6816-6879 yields 2.53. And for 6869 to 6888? 1.06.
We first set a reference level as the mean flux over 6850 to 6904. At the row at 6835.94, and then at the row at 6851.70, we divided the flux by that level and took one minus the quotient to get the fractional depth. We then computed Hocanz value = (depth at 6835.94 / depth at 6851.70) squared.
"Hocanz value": 0.06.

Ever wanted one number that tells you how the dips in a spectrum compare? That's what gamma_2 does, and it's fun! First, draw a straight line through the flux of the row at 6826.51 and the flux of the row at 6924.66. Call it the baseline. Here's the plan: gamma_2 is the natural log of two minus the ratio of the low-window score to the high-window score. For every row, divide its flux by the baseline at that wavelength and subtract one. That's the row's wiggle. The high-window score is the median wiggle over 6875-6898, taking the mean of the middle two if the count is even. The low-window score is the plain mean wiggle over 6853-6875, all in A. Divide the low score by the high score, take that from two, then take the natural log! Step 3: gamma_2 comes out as 1.2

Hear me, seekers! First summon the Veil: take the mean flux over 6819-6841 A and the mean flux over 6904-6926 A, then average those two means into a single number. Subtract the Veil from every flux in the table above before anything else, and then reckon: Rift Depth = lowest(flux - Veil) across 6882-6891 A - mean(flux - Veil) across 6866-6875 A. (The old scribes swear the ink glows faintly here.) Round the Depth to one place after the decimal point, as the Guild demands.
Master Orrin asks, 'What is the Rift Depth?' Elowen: -1.6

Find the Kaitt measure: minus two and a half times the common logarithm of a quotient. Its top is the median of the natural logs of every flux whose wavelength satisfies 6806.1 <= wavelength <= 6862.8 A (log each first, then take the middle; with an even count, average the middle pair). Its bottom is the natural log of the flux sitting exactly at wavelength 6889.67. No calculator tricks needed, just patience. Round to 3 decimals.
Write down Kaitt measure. 0.016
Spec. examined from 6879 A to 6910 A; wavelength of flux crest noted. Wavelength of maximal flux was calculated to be 6902.37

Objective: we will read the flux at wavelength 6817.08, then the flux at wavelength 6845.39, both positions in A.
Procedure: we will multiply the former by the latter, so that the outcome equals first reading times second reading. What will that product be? 1725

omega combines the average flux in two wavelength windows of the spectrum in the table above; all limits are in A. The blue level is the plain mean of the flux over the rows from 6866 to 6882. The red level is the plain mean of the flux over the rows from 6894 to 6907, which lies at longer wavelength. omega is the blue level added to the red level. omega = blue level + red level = 87.6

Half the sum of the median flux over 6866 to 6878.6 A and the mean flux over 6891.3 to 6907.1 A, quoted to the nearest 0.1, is 43.7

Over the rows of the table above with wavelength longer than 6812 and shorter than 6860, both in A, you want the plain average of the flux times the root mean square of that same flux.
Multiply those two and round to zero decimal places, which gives 1747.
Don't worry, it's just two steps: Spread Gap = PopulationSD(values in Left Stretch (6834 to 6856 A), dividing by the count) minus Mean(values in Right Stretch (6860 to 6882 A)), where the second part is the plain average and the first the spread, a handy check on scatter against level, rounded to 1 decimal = -41.0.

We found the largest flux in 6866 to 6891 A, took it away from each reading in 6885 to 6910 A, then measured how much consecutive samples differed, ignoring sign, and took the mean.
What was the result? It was 1.1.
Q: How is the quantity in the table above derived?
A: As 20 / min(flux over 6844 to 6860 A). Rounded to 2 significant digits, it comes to 0.51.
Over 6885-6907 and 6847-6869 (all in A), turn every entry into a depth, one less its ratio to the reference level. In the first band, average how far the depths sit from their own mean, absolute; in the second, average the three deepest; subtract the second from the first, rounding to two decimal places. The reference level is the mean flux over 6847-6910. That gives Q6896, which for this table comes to -0.05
